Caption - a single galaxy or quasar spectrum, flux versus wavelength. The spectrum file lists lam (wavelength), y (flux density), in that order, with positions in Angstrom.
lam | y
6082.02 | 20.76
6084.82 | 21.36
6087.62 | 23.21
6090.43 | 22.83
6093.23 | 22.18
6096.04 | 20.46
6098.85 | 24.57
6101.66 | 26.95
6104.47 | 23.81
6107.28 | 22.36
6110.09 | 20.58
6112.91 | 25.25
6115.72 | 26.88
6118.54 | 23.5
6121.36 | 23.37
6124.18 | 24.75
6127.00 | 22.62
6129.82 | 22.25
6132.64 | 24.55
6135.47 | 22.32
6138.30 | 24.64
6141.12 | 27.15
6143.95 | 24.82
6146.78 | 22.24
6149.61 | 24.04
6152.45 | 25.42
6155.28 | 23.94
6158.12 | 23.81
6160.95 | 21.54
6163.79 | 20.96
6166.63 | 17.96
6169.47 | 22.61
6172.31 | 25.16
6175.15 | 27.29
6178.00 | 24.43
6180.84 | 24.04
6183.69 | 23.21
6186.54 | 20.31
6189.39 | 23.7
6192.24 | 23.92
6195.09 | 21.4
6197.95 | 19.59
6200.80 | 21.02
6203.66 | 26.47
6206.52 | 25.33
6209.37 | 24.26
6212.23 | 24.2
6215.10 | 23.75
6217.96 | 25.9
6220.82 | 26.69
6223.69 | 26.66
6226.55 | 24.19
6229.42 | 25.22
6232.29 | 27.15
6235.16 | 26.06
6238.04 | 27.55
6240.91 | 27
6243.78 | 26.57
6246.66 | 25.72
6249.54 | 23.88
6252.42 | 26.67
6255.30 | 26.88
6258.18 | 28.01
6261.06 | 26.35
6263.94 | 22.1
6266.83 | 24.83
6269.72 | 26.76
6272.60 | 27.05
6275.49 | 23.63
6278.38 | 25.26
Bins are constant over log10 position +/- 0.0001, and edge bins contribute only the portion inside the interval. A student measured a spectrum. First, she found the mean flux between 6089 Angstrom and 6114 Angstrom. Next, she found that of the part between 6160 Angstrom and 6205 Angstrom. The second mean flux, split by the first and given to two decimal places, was 0.98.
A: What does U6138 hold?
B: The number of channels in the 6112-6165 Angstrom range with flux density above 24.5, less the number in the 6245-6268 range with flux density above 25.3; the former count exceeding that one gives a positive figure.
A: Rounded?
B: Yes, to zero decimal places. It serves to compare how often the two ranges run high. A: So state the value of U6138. 3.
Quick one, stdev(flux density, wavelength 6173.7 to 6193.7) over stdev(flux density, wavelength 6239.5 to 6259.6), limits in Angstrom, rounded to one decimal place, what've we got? 1.6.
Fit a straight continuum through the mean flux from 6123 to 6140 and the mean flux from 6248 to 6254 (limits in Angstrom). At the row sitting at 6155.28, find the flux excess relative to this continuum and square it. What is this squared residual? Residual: 0.0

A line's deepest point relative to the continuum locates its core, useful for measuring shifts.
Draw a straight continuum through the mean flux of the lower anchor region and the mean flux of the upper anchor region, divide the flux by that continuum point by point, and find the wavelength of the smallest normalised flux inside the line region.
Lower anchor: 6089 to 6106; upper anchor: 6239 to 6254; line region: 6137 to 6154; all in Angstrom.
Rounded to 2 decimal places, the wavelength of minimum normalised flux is 6146.78 Angstrom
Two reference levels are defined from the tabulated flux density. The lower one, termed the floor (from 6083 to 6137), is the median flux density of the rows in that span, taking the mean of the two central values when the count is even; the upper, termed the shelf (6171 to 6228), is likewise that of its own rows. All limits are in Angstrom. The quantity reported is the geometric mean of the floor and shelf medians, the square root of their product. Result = 23.7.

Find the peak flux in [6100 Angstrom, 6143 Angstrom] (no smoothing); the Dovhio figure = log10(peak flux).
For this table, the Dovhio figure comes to 1.43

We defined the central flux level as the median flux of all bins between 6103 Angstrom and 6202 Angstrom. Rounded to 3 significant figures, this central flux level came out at 23.7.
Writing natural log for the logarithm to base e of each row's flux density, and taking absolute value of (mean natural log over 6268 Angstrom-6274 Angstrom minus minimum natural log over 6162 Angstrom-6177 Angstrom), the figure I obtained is 0.40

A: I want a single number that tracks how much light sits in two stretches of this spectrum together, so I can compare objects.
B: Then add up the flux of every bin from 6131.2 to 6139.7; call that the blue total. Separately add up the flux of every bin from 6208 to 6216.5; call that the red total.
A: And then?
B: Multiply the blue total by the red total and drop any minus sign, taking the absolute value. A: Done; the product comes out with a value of 5164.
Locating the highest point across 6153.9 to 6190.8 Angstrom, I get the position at 6175.15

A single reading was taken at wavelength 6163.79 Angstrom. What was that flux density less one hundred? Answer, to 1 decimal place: -79.0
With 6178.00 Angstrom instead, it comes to -75.6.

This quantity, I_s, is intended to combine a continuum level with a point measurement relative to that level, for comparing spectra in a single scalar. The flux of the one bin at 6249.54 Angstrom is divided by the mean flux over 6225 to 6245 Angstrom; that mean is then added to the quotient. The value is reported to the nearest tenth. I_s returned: 27.2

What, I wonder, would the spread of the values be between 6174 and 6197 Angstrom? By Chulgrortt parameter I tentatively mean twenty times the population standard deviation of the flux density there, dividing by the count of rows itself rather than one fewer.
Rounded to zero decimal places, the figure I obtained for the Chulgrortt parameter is 39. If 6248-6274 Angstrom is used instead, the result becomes 35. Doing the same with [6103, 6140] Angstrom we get 31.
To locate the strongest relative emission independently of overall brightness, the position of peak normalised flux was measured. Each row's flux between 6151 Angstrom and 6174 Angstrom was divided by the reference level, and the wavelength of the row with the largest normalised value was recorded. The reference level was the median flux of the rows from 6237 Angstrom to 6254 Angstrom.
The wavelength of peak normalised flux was 6152.45 Angstrom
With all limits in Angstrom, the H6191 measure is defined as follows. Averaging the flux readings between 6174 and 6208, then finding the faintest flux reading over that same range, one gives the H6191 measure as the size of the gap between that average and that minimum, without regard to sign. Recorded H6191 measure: 3.8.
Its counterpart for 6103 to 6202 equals 5.3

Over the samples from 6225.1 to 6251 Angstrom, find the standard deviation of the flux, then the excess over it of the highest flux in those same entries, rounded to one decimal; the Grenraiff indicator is 26.3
